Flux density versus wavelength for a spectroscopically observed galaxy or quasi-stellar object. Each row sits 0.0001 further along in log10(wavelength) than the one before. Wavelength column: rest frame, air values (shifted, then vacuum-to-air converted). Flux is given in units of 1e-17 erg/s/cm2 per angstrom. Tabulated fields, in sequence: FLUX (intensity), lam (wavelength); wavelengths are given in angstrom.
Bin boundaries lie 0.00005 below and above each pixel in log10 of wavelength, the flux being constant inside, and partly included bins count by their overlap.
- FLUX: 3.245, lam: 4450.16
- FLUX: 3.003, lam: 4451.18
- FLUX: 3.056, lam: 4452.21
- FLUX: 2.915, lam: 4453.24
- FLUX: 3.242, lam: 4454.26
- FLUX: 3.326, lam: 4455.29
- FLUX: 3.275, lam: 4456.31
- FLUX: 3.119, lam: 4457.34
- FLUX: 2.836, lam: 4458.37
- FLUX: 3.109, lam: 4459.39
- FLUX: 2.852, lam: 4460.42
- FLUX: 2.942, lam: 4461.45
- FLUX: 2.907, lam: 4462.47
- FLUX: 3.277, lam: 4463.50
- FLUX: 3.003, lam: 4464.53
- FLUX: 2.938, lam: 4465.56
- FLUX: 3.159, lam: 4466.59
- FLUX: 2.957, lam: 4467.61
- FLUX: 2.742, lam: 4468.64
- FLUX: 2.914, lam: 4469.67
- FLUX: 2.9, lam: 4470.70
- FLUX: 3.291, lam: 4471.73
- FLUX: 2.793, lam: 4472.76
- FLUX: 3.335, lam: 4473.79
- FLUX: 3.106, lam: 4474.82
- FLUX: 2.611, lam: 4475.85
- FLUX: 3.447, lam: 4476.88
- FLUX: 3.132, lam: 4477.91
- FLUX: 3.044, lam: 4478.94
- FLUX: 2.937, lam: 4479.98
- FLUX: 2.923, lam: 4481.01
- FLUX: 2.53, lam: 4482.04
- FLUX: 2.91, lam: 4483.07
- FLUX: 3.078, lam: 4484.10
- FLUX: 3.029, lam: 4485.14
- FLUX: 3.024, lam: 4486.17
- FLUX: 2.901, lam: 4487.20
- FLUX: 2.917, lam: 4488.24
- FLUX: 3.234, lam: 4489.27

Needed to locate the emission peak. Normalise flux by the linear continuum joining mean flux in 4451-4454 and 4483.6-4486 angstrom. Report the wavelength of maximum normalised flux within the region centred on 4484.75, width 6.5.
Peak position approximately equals 4484.10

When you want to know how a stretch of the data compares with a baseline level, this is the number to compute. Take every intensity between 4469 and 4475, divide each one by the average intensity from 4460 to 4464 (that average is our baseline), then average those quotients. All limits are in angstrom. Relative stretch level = 1.02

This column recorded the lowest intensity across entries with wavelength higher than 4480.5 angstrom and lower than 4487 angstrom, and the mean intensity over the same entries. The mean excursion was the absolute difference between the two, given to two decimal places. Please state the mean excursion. 0.39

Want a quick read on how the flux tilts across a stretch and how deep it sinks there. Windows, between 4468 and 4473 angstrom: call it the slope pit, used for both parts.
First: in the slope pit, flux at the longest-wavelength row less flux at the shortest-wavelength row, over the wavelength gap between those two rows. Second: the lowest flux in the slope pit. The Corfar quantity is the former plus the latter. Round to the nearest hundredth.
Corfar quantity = 2.75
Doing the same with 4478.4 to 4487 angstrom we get 2.53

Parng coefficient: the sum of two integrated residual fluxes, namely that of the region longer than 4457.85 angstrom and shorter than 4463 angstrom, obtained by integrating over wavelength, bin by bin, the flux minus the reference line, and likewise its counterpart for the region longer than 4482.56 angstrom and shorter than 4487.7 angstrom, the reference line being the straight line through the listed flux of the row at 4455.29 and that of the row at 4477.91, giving -2.23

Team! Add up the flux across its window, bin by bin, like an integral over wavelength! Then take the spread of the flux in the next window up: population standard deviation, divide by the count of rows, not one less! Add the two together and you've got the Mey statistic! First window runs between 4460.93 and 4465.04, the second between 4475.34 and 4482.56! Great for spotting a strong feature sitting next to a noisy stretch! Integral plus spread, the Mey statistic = 13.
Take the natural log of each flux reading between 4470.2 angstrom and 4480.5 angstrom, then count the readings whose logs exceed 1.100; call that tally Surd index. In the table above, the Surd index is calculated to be 6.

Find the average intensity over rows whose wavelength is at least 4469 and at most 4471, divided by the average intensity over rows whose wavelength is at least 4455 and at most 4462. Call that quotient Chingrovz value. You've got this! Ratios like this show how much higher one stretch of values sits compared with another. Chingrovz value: 0.95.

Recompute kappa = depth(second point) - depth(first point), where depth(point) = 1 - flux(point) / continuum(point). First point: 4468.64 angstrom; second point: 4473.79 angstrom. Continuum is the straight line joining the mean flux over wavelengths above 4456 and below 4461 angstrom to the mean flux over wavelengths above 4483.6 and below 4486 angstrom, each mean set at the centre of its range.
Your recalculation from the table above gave -0.19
